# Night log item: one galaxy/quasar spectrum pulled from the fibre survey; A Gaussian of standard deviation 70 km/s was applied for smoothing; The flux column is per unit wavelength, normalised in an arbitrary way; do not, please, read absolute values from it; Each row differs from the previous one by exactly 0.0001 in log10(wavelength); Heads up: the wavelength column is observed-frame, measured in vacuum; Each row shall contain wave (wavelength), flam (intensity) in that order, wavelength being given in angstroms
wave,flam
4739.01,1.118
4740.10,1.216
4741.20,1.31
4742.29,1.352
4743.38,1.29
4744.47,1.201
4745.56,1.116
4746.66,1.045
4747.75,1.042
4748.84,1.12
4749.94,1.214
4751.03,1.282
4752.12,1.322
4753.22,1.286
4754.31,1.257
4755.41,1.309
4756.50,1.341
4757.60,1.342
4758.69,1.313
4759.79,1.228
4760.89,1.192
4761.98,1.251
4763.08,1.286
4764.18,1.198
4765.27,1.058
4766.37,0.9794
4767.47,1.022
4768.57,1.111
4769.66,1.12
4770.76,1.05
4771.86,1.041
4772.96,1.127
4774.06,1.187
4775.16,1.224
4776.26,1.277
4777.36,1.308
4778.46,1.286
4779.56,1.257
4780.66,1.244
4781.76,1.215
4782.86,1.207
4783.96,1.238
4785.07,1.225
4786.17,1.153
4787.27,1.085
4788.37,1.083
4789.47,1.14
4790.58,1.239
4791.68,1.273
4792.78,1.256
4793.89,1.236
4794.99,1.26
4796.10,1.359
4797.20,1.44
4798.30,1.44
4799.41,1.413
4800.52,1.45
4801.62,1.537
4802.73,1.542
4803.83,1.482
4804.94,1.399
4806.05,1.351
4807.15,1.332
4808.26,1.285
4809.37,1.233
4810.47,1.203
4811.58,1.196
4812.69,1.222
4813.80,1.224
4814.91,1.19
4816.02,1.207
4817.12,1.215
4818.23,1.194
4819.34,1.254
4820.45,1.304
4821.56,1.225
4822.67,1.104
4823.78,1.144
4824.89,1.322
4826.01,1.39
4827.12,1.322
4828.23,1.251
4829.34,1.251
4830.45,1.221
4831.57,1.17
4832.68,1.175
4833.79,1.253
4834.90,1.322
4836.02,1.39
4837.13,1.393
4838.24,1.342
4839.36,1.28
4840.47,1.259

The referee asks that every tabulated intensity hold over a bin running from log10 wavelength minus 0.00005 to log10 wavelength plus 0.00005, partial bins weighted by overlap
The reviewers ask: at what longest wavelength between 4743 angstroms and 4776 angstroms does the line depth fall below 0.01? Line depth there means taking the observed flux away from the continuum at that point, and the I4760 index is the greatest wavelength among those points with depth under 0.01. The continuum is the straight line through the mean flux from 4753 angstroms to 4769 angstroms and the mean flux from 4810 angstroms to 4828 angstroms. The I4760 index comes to 4775.16 angstroms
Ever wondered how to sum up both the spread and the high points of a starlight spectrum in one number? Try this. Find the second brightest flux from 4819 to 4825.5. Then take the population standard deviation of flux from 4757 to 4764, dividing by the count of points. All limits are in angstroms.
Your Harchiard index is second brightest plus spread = 1.35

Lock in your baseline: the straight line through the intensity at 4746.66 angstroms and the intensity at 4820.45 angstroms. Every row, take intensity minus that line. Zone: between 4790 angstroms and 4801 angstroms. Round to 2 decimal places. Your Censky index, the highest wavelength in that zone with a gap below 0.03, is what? 4793.89 angstroms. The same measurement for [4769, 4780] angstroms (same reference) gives 4772.96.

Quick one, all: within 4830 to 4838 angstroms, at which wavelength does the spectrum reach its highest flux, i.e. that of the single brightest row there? 4837.13 angstroms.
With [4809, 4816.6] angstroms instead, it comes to 4809.37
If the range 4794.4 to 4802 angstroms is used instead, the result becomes 4801.62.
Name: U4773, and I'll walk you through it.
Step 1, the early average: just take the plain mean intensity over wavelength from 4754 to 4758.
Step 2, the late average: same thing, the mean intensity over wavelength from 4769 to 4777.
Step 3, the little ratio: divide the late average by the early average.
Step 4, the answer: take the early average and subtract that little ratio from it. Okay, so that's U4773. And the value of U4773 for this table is 0.44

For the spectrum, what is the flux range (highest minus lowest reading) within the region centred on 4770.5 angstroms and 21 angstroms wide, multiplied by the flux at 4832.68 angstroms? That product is 0.386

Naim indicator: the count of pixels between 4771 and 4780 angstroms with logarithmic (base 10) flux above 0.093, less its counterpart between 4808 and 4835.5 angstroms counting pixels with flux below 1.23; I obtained -10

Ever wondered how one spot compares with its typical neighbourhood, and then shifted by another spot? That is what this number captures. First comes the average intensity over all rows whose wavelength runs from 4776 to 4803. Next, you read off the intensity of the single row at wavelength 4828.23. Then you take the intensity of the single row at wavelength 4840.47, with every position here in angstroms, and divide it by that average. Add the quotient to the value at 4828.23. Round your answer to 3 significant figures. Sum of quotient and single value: 2.23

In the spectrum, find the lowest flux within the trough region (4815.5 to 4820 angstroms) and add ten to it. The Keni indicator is 11.2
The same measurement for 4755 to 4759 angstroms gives 11.3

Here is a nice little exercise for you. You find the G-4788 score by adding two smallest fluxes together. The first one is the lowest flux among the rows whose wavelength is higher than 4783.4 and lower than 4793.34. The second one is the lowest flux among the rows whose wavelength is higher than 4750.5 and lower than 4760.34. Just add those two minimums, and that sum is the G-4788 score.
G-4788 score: 2.31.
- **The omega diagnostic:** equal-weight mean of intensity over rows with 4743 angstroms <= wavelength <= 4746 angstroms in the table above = 1.20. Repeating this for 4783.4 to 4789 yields 1.16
